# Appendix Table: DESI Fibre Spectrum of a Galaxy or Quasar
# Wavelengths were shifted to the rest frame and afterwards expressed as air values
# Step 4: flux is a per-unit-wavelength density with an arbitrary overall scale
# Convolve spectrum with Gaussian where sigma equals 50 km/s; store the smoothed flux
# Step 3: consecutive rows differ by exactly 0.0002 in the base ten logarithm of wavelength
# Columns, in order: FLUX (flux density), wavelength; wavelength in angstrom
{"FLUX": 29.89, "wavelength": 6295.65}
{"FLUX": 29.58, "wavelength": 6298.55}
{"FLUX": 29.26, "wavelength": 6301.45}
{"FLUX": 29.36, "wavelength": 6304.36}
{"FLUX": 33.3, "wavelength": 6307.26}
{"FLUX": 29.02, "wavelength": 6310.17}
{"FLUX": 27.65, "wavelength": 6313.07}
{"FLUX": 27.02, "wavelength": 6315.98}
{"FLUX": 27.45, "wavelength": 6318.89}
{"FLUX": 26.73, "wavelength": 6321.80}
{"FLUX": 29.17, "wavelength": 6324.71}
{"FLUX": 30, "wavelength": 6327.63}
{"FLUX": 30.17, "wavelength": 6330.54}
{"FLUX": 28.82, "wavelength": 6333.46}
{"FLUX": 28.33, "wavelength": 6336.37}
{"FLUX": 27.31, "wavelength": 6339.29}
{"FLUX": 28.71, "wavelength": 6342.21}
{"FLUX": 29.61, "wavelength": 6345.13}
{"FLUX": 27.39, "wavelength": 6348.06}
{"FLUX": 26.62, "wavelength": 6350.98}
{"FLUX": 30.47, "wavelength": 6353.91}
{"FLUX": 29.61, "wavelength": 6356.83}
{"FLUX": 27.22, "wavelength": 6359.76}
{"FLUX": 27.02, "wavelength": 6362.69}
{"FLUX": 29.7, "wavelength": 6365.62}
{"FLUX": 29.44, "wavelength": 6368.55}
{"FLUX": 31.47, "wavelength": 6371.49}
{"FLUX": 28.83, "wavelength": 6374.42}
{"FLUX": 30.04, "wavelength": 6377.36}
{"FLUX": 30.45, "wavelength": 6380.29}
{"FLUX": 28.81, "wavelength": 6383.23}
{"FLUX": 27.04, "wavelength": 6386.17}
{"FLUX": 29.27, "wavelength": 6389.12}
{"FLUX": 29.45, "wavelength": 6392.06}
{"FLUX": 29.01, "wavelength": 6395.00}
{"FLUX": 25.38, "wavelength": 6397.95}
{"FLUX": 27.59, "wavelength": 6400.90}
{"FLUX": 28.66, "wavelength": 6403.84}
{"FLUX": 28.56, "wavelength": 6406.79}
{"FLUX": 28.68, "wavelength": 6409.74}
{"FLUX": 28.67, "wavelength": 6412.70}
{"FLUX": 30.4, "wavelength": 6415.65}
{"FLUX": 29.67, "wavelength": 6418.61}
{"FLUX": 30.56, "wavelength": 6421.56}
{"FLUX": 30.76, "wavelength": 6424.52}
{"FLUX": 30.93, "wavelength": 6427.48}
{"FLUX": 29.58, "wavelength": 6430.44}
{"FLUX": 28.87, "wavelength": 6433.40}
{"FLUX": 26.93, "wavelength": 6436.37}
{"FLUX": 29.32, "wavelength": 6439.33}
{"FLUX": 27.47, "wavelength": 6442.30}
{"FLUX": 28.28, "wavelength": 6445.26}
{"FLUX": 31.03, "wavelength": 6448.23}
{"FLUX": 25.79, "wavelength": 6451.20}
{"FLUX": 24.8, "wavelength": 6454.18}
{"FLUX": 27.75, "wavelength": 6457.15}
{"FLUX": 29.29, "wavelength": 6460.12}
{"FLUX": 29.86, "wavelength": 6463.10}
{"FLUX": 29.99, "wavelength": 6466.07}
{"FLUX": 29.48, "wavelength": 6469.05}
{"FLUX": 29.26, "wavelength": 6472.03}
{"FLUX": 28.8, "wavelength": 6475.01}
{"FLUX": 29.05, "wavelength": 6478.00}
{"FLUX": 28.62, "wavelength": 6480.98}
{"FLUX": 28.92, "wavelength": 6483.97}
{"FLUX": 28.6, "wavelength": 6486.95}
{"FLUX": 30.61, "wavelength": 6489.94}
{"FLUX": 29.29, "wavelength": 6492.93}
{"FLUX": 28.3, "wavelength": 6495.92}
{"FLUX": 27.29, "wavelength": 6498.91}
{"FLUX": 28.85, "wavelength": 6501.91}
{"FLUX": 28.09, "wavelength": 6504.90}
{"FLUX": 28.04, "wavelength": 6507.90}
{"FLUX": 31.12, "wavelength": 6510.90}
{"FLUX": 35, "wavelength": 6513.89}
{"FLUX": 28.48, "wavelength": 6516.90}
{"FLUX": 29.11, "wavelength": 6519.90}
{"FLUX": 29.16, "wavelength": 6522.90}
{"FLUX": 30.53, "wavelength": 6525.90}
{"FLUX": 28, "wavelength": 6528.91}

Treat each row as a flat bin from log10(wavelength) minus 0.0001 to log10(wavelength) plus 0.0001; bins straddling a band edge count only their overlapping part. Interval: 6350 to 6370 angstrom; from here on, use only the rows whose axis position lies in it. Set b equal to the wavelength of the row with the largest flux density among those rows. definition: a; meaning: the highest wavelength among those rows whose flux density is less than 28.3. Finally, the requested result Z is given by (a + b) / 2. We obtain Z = 6358.3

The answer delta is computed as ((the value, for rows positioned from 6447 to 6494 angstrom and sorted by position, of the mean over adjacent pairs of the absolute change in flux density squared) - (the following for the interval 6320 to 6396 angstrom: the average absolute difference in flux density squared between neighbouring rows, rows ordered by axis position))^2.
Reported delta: 203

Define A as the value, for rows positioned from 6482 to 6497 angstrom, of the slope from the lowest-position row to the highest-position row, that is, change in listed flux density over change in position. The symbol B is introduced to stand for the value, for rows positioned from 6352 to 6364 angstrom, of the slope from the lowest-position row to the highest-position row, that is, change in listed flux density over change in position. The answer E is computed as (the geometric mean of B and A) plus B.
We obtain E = -0.3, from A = -0.05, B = -0.4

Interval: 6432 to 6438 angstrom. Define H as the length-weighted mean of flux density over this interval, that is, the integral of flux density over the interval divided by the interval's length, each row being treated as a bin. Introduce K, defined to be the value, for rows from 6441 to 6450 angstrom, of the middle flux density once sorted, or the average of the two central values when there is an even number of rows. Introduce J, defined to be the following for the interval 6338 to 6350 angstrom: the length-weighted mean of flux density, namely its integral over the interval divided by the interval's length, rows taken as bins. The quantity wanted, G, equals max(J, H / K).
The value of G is 28.2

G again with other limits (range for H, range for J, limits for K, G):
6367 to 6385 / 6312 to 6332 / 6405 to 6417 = 28.3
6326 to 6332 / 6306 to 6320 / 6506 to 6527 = 28.9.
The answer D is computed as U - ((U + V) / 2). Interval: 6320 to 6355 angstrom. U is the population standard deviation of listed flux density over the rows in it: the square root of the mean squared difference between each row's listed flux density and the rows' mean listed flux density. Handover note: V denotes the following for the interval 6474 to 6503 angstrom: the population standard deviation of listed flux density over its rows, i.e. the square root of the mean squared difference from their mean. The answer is 0.25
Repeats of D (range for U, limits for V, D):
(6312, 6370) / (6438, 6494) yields -0.10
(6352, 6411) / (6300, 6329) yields -0.21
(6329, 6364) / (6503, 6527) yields -0.45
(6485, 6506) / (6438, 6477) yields -0.35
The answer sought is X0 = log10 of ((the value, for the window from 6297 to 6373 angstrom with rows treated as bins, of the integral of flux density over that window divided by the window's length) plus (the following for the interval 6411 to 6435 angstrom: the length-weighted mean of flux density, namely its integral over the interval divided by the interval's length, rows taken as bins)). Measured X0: 1.769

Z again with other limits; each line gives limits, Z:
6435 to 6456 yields 6451.2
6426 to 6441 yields 6431.9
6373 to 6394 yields 6383.2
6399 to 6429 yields 6414.2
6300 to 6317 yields 6311.6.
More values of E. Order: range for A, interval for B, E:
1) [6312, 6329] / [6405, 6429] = 0.3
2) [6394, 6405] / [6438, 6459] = 0.0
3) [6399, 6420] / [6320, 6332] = 0.6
